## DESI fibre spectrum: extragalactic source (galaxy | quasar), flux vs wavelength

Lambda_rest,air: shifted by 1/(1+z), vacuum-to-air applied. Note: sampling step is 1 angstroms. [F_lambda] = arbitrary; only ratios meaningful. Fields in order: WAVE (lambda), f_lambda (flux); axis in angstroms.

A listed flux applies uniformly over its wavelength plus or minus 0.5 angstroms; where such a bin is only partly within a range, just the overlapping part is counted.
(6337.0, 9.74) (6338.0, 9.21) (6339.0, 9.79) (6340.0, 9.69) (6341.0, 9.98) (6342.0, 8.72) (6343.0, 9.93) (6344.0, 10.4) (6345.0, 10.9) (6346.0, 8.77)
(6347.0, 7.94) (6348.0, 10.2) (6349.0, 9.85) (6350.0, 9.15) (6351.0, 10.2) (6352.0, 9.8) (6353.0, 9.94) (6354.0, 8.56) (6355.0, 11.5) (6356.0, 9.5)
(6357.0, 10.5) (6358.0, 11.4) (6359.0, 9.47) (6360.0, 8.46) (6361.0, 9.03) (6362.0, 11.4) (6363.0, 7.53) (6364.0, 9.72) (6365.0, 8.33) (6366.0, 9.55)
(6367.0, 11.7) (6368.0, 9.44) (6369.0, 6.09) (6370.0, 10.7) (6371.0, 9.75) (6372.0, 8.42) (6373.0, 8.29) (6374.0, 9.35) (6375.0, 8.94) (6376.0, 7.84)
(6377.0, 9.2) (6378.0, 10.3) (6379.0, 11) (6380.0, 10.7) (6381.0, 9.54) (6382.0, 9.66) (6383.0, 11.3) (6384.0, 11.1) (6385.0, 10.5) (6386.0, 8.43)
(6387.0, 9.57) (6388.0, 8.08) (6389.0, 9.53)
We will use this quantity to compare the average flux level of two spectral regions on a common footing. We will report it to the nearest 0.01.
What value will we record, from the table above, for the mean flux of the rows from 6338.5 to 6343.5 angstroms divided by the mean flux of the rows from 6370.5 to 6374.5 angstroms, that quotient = 1.07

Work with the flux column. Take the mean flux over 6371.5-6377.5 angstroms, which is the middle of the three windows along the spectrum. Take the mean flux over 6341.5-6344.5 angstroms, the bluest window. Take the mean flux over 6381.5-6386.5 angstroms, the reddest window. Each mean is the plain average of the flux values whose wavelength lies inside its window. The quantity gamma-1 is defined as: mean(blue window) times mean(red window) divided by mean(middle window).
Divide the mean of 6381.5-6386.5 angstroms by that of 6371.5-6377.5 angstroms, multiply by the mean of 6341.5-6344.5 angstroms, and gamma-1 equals 11.4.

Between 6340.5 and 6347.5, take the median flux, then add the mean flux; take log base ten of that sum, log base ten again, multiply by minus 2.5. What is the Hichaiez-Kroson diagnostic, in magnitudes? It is -0.276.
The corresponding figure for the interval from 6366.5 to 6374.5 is -0.259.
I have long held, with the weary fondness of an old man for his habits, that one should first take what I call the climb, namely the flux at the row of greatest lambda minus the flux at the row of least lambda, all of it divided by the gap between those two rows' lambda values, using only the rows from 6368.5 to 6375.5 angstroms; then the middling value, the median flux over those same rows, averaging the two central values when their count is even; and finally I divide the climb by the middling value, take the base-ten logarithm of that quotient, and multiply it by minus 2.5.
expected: 3.2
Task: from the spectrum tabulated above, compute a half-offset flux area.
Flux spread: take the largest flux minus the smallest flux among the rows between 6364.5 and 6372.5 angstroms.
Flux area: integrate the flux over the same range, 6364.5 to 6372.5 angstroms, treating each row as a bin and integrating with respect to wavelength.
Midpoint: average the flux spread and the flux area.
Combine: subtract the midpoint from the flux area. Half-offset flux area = 34.2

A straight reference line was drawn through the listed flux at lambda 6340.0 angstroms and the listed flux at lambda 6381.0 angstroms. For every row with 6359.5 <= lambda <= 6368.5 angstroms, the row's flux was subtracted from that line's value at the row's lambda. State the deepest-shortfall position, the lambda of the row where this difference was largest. 6363.0 angstroms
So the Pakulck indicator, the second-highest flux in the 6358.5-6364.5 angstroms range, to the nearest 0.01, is 9.72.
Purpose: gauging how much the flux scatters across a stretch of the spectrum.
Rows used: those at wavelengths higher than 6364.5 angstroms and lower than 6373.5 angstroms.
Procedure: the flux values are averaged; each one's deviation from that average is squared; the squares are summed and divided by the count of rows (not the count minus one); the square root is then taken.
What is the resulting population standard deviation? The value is 1.5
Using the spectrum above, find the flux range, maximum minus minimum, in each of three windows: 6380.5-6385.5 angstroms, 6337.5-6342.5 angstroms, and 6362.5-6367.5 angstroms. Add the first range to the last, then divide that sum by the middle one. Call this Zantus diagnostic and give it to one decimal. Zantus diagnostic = 4.7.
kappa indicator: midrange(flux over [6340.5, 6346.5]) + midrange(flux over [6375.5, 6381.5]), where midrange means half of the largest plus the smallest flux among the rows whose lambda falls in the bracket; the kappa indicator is 19.23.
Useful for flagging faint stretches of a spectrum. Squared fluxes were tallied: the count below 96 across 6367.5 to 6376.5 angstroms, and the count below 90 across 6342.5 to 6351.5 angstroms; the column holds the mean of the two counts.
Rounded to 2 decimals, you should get 5.50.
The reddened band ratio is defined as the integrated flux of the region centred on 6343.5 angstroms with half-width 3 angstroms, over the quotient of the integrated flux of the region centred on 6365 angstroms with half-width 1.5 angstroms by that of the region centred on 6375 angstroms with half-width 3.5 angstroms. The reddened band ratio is 133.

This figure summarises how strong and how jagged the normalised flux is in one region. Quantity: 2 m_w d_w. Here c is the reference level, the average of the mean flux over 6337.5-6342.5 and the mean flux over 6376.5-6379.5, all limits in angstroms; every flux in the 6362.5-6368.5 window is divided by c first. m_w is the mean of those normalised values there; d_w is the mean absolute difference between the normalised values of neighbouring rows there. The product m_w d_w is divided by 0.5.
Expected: 0.36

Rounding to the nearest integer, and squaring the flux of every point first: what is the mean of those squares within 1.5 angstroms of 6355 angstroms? 99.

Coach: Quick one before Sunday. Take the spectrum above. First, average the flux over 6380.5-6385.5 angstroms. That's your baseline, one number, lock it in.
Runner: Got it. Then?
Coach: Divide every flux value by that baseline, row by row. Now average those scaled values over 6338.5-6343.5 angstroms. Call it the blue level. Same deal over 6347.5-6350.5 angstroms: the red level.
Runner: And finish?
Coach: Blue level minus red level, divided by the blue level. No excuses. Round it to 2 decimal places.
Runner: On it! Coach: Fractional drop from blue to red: -0.01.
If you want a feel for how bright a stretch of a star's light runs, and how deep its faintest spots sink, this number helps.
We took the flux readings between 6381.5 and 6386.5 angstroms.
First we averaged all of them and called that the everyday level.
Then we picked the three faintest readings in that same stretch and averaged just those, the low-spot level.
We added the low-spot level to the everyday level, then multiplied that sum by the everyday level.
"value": 201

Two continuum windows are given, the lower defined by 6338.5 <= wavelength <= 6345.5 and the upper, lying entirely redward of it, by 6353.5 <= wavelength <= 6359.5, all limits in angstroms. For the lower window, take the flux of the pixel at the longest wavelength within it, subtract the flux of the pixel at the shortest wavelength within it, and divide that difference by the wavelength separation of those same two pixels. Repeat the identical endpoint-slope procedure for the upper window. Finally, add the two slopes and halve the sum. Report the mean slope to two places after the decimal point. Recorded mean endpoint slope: 0.18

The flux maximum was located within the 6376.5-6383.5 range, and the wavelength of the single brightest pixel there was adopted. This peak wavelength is 6383.0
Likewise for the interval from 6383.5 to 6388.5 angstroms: 6384.0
